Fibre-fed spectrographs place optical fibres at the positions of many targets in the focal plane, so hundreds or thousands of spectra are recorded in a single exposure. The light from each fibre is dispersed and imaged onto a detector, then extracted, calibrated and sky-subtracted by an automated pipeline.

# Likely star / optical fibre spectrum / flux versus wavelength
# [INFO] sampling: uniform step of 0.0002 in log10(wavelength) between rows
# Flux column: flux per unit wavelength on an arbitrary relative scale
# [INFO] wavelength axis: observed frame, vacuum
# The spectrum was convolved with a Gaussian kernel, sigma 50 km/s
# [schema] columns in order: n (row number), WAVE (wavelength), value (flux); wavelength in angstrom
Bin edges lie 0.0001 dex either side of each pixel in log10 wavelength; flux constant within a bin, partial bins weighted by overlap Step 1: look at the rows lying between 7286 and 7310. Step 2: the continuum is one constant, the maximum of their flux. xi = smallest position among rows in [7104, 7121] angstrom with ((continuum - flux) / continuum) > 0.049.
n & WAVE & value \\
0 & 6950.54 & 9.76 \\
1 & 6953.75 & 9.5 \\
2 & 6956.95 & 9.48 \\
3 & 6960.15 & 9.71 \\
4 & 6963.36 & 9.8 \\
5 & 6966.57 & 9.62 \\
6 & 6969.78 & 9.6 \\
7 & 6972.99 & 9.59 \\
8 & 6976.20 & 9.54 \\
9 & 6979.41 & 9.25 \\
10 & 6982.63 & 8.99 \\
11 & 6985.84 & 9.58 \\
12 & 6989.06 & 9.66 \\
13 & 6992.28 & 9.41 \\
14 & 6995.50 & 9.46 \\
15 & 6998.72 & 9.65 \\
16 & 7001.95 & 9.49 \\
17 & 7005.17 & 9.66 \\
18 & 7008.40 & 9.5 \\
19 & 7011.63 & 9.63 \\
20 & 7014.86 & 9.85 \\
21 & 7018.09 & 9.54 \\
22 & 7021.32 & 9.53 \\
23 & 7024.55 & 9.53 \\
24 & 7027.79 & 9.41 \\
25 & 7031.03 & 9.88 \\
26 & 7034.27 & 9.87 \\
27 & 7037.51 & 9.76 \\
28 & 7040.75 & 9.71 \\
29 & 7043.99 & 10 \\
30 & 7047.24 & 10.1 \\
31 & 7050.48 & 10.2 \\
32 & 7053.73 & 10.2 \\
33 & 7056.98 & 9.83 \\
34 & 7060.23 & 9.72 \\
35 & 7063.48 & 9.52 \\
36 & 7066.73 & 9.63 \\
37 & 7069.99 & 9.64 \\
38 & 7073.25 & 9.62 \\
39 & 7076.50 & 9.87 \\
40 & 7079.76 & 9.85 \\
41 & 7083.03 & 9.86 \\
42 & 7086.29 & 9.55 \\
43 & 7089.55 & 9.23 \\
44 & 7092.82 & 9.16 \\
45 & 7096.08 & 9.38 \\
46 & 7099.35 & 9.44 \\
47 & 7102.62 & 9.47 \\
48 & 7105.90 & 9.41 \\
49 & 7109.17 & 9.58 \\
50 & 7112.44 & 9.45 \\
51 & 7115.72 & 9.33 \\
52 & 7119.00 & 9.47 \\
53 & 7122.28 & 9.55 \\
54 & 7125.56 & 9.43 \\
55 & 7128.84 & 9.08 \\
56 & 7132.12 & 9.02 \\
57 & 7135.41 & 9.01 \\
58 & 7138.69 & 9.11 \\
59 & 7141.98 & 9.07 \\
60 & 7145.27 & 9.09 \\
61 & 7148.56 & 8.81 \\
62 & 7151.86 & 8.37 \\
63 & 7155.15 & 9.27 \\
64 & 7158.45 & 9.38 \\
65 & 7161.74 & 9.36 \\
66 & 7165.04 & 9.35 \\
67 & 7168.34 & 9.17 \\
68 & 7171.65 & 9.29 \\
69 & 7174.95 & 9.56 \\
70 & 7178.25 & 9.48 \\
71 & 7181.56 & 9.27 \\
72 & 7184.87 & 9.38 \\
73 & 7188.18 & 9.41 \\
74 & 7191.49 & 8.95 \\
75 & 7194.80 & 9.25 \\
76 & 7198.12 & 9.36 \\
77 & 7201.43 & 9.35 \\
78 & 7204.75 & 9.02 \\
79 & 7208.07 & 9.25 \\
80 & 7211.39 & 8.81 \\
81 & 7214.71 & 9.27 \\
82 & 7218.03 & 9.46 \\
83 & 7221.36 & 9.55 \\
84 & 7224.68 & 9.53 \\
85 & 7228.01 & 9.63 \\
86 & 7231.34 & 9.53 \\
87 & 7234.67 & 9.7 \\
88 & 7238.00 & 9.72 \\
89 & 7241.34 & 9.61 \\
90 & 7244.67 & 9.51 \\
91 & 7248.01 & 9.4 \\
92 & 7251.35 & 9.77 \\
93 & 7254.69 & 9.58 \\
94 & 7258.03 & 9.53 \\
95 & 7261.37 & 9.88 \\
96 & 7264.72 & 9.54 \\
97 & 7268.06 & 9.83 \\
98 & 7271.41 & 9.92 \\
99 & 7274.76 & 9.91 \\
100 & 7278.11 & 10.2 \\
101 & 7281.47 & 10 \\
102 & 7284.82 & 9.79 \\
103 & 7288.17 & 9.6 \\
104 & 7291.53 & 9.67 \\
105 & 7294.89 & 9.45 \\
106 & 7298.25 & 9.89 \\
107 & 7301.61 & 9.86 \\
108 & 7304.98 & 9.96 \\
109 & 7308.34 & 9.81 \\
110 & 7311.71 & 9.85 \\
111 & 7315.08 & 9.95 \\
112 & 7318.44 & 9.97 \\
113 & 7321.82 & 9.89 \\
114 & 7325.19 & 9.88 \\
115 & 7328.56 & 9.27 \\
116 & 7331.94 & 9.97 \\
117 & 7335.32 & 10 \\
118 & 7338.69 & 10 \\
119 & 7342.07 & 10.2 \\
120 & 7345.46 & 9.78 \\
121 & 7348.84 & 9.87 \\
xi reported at 7105.90 angstrom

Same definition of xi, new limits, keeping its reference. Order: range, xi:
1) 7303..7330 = 7328.56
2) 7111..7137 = 7112.44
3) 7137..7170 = 7138.69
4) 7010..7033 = 7027.79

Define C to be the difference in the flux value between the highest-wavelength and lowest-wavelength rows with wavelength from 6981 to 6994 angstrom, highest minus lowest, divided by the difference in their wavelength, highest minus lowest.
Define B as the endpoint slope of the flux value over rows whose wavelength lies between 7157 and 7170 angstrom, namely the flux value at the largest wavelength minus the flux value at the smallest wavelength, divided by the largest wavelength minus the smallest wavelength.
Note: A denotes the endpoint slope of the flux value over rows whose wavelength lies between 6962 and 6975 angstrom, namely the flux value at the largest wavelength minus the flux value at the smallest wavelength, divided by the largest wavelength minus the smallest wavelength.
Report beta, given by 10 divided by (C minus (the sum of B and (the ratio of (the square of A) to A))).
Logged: 116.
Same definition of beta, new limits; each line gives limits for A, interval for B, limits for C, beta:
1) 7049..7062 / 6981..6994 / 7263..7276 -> 235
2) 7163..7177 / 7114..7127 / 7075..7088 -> -156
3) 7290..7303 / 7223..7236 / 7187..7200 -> -245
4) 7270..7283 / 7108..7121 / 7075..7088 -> -340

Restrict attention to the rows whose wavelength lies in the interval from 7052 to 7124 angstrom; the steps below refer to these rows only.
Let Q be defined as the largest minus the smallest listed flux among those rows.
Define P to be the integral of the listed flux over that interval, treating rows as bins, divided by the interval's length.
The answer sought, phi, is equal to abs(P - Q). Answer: 8.5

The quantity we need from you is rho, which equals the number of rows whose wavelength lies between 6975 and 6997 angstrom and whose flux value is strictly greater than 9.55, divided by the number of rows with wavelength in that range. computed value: 0.29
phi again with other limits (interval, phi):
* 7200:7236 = 8.5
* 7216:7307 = 8.9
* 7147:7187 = 8.0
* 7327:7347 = 8.9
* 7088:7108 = 9.0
